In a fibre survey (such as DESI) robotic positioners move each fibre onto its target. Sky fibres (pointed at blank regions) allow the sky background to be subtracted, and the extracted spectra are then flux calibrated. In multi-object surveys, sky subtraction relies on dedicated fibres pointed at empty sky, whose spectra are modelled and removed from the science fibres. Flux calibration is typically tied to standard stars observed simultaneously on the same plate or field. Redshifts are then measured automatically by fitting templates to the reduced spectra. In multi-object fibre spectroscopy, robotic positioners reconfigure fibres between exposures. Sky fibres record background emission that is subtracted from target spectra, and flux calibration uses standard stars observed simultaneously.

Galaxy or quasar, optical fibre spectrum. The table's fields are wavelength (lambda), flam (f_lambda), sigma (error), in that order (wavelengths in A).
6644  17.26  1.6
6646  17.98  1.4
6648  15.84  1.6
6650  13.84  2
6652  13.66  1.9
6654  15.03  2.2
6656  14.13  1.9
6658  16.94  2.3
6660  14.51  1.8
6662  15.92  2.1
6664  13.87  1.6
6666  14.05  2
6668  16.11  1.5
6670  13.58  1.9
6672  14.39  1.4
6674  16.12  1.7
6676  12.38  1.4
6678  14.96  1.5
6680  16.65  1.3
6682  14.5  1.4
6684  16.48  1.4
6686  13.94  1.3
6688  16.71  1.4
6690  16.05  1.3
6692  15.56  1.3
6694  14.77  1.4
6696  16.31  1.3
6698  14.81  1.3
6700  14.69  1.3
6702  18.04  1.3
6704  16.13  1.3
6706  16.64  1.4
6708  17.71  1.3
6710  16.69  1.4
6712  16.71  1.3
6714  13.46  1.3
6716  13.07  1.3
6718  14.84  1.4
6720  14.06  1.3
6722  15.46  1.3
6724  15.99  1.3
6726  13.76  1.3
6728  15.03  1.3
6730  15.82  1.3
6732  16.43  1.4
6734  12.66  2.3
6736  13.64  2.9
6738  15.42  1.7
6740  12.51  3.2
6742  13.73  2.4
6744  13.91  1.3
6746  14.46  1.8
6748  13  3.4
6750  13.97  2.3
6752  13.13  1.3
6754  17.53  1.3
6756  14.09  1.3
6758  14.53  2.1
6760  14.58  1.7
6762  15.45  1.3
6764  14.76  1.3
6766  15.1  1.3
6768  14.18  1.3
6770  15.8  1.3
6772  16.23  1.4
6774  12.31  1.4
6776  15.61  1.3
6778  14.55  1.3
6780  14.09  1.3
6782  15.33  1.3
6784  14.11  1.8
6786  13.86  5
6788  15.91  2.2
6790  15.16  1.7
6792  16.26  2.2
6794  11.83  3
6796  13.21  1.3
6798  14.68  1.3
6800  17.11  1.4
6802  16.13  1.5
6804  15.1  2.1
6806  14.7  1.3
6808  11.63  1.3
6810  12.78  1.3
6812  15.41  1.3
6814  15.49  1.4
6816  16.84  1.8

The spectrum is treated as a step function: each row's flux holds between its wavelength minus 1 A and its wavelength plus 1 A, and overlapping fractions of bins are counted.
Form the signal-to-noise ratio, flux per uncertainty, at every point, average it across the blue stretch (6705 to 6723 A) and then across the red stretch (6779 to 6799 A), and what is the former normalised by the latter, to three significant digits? 1.41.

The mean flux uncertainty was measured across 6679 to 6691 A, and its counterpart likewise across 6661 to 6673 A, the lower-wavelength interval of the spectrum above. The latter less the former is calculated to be 0.4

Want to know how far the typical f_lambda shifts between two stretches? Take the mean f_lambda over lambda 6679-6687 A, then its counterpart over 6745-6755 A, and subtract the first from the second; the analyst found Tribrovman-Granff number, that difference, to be -0.97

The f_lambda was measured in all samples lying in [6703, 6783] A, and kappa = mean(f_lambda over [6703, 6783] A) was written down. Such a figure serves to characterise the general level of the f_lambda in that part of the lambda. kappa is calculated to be 14.8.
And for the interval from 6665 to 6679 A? 14.5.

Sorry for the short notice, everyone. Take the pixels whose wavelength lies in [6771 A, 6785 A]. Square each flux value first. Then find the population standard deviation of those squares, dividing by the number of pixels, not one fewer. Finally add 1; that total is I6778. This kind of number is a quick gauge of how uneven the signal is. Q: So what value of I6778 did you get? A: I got 35.1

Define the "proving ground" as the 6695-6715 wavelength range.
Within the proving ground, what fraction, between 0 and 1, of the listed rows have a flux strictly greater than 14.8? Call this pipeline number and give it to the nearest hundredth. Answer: 0.80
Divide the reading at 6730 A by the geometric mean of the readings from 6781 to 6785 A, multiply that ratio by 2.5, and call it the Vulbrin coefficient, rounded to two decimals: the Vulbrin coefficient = 2.69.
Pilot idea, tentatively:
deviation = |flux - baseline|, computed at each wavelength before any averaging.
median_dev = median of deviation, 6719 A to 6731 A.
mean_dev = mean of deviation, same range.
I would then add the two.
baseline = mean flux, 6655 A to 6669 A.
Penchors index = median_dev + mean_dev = 1.57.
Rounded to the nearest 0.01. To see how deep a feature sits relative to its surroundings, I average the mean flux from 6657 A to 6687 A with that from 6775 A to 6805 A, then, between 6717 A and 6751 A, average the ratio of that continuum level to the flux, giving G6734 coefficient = 1.04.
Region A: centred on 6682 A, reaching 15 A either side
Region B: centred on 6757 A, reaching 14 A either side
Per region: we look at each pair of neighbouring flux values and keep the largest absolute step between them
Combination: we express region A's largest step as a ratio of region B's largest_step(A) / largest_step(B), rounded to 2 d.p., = 0.85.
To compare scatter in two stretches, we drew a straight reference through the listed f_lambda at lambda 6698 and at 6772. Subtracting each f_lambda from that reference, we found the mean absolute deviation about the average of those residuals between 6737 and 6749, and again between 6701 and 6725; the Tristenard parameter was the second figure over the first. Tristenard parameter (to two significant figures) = 1.8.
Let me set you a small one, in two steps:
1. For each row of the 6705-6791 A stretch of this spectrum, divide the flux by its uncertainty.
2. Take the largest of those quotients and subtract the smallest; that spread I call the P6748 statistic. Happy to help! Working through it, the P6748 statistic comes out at 11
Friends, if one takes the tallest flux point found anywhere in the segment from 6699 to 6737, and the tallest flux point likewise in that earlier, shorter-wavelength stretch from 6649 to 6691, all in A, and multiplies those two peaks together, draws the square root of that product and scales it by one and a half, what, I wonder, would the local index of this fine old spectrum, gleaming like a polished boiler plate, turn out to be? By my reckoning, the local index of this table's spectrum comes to 26.2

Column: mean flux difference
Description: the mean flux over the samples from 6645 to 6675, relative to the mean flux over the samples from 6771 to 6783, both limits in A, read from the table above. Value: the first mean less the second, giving 0.4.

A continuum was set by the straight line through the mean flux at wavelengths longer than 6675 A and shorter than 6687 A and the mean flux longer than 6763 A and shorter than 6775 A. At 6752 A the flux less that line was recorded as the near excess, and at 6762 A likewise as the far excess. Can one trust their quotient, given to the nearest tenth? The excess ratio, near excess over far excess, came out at -2.3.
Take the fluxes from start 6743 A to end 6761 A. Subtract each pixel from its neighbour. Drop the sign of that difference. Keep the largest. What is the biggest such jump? 4.4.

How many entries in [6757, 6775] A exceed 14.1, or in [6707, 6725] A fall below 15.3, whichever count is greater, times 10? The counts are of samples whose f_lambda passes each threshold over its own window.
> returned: 80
